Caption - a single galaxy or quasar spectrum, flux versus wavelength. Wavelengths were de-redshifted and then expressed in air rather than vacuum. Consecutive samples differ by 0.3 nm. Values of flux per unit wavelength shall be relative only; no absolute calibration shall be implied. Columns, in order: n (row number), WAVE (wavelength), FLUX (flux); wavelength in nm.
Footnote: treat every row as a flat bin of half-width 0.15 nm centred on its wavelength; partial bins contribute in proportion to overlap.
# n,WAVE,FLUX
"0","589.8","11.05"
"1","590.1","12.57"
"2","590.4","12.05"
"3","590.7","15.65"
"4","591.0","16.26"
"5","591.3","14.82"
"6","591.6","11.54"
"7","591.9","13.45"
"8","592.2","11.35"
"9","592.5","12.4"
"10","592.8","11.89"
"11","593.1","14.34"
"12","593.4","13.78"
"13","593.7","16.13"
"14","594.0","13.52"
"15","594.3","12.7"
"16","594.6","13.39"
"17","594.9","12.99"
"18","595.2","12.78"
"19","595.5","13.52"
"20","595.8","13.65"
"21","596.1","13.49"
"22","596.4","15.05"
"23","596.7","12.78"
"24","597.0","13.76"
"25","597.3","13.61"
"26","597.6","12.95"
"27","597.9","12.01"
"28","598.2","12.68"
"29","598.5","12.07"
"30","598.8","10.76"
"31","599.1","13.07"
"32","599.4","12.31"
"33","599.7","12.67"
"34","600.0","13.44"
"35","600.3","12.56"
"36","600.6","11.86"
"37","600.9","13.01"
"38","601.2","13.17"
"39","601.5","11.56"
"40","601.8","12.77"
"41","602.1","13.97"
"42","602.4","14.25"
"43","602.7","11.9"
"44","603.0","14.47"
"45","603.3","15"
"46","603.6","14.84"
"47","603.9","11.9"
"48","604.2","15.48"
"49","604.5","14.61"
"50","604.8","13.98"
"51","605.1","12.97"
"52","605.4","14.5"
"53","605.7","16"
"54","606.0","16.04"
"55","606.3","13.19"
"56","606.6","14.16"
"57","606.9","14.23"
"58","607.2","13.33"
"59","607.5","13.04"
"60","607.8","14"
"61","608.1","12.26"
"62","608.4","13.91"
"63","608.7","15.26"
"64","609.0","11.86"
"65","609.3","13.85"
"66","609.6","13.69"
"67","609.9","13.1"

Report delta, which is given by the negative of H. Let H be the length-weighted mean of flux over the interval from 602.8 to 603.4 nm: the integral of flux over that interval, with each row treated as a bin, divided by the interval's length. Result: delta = -14.5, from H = 14.5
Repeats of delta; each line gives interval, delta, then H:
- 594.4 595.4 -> -13.1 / 13.1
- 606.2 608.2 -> -13.5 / 13.5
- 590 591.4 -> -14.3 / 14.3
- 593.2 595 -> -13.8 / 13.8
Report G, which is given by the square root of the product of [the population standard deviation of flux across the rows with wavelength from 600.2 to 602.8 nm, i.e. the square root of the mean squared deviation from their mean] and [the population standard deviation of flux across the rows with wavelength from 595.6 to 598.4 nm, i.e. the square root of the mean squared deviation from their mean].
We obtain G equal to 0.85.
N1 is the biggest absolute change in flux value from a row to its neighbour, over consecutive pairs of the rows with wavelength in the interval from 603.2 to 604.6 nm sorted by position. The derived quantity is 3.6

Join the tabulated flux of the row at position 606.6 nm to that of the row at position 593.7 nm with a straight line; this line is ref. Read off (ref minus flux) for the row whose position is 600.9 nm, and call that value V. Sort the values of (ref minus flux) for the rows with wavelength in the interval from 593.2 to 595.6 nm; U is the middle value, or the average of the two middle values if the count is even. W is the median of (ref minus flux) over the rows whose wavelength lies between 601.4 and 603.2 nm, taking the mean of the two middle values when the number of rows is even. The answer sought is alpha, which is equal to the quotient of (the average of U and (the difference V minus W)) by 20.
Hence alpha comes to 0.08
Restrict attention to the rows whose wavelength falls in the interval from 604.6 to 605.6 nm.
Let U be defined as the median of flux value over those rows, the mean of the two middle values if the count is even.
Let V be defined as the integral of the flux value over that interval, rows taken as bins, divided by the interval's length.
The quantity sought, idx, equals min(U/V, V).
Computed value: 1.00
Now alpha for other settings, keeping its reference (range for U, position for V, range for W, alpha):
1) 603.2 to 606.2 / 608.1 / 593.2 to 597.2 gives -0.02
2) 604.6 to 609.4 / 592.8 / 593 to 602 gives 0.05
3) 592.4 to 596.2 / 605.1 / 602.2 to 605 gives 0.09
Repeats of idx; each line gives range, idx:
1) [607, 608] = 0.99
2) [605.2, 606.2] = 1.05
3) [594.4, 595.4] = 0.99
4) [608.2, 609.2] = 1.02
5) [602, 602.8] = 1.04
